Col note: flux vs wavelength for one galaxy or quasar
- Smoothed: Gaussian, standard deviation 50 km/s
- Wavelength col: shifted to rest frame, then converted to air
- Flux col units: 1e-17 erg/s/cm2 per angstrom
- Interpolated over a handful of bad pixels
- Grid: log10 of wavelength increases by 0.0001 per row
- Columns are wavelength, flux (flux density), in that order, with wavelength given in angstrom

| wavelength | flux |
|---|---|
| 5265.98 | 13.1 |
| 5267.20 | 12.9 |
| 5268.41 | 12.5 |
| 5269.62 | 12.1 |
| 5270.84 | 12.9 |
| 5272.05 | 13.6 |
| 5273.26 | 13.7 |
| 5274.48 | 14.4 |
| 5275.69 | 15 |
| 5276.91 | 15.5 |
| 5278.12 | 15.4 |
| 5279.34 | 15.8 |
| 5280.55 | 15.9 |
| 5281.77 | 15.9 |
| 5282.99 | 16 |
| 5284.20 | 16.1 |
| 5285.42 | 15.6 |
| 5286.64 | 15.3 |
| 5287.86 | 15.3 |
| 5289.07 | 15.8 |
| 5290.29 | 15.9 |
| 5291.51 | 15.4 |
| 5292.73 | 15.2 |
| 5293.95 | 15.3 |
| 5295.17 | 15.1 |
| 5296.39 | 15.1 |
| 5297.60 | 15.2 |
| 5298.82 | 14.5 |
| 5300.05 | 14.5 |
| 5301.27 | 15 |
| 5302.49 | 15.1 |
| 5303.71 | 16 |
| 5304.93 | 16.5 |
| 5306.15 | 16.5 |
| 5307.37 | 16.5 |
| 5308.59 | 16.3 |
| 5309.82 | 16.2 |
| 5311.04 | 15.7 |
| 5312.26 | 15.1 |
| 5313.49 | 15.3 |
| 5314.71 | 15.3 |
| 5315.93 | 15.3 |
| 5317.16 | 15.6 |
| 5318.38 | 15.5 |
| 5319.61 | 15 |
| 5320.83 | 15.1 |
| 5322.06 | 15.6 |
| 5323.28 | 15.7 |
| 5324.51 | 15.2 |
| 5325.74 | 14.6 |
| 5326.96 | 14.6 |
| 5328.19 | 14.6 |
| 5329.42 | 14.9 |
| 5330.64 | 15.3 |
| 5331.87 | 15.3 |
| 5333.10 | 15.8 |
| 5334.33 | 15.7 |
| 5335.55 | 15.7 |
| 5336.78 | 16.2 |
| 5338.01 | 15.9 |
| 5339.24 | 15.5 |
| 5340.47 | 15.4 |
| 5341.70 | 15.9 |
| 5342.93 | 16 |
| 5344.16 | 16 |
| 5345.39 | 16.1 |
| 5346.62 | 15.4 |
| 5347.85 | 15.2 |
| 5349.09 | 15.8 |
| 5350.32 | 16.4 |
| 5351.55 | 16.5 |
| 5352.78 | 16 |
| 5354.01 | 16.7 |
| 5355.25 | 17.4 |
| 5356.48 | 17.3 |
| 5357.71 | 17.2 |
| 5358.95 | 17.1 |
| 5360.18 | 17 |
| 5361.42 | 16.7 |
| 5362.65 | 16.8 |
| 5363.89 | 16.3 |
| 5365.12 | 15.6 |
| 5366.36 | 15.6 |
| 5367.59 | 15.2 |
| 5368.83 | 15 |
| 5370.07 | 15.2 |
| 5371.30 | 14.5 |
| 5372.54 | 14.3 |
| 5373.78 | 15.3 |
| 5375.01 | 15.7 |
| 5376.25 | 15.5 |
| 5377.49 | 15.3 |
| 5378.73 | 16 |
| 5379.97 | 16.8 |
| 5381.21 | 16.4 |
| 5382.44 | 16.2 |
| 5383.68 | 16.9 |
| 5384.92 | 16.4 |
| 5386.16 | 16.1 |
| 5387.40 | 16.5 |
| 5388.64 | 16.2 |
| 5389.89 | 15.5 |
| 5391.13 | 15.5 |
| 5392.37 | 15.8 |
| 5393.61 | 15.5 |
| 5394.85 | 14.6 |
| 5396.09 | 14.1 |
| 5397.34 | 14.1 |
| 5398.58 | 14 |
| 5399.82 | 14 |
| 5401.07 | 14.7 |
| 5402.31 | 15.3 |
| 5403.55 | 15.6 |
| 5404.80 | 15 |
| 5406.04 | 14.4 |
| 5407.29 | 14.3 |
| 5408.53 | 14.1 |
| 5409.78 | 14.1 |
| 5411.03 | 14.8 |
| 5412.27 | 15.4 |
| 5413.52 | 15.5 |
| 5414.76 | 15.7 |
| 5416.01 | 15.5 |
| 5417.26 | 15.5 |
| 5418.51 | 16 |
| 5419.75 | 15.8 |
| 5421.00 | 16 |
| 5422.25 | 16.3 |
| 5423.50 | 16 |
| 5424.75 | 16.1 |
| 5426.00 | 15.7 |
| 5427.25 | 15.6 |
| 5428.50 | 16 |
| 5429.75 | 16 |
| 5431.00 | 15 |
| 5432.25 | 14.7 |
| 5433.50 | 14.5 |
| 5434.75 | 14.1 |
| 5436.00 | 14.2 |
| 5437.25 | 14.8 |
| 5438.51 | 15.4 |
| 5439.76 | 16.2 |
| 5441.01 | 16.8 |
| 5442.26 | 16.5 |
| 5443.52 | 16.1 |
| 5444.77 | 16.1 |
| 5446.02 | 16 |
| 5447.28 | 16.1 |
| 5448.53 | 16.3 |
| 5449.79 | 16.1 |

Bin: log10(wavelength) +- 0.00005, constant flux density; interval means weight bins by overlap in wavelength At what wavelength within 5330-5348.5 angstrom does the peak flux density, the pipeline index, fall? 5336.78 angstrom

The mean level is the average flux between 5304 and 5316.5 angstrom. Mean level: 15.9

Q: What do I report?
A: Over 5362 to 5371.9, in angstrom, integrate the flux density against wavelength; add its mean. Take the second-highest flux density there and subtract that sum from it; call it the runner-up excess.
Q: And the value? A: -153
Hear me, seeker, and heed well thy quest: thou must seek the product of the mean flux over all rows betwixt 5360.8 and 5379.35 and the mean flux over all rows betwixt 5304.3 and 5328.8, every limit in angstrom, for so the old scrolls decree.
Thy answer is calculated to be 240.9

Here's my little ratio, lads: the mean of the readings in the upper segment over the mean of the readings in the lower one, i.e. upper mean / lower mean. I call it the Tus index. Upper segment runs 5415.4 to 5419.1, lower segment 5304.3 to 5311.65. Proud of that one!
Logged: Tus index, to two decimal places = 0.96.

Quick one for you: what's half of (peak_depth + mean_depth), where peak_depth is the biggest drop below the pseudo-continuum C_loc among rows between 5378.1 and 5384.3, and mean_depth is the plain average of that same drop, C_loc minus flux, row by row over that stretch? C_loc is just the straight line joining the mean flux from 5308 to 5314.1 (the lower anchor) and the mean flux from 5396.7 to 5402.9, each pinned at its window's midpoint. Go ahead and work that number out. -1.5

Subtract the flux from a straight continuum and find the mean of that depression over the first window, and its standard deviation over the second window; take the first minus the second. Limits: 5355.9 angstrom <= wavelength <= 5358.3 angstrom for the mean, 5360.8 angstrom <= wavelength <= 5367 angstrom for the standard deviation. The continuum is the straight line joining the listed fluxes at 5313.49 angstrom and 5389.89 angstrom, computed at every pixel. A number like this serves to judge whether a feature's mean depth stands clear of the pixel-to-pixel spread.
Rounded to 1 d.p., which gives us -2.4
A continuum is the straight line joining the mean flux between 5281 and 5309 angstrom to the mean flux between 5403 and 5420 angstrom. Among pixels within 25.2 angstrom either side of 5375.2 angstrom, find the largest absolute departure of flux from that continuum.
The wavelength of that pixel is 5355.25 angstrom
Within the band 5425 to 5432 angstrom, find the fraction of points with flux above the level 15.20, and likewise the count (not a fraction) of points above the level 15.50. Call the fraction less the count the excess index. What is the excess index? -3.2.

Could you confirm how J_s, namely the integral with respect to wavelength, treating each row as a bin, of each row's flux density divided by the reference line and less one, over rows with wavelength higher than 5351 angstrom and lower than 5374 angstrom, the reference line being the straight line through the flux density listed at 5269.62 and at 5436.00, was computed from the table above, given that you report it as 5 angstrom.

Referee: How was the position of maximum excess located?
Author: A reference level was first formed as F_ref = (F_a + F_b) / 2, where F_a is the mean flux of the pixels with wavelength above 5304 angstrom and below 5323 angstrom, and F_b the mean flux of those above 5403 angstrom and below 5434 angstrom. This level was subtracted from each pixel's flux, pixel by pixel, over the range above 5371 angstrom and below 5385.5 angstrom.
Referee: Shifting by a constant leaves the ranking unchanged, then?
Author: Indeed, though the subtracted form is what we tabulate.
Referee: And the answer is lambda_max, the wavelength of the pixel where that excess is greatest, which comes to 5383.68 angstrom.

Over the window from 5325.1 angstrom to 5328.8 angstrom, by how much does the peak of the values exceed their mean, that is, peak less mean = 0.0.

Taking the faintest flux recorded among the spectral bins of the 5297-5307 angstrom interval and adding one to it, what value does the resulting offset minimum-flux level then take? 15.5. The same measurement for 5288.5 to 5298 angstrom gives 16.1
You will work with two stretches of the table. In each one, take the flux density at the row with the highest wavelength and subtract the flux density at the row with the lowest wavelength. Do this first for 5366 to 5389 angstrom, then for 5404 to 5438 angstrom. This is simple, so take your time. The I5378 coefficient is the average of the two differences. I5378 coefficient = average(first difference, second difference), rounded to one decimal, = 0.2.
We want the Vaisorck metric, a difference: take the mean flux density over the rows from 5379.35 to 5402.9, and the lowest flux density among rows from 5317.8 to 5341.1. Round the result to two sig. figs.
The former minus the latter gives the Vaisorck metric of 0.91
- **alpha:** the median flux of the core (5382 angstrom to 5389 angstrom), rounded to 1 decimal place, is 16.3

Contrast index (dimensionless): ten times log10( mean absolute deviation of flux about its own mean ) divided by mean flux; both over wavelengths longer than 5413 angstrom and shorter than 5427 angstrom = -0.40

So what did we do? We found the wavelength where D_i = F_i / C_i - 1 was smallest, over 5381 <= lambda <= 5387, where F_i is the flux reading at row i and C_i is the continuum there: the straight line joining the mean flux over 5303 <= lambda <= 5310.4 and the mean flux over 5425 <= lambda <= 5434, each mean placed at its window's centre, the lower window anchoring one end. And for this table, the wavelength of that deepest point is 5386.16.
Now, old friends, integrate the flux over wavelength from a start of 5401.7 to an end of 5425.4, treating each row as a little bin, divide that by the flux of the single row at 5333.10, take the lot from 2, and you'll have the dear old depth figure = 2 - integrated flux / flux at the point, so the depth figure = -21.0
